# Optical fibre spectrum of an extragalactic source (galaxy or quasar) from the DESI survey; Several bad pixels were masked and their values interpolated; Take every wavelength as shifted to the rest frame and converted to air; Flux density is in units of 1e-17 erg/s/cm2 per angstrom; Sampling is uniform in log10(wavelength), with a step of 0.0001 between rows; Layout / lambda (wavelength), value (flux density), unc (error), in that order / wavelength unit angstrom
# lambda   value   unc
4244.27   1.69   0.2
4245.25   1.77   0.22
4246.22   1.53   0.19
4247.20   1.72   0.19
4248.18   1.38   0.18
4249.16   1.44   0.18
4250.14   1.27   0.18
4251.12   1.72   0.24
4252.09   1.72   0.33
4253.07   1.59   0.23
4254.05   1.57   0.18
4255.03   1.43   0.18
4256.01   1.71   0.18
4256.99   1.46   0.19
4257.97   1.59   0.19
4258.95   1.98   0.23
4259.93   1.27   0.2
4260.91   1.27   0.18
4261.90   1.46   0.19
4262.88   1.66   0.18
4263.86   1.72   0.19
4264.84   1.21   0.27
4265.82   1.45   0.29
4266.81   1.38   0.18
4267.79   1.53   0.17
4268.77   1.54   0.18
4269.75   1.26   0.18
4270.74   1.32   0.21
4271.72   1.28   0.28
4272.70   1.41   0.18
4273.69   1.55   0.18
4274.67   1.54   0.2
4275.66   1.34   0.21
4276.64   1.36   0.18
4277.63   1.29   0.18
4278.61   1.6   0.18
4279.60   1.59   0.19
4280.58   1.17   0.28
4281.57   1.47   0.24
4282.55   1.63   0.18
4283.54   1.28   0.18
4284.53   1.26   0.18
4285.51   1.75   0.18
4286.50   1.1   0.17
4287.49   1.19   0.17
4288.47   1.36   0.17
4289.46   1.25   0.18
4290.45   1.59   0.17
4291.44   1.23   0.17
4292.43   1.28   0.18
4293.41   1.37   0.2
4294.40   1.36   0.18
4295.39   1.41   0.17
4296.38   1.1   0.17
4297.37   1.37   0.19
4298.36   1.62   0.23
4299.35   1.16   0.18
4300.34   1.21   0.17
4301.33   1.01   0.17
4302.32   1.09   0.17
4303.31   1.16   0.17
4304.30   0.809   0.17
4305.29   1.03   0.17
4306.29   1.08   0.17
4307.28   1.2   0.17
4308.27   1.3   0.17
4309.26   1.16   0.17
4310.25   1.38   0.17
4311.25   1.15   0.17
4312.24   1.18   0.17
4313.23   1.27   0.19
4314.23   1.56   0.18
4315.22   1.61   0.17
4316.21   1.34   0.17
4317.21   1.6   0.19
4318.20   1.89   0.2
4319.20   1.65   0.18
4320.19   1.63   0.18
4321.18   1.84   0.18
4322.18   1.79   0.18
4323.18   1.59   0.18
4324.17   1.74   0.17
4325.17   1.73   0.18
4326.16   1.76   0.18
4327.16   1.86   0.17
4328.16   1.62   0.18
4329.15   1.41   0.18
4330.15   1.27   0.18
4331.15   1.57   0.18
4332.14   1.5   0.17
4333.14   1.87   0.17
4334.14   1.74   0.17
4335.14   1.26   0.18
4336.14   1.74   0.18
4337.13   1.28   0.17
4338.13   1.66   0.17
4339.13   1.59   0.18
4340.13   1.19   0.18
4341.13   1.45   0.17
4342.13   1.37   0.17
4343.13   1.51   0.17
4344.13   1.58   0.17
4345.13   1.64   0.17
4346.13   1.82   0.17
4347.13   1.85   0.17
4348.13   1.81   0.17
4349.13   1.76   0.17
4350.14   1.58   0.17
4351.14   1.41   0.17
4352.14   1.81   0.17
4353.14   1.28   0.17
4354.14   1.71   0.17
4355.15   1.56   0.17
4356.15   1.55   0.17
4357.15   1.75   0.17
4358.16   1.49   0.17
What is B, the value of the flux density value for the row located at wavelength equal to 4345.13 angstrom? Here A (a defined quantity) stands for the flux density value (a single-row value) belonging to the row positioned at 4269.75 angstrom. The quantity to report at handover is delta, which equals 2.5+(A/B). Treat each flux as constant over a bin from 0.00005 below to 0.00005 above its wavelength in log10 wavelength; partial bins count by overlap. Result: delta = 3.27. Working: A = 1.26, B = 1.64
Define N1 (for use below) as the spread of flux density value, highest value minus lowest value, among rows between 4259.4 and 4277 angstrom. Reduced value 0.51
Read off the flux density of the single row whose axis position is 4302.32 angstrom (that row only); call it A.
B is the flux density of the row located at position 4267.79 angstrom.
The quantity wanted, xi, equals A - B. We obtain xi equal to -0.4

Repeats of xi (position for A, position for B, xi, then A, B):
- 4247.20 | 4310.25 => 0.3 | 1.72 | 1.38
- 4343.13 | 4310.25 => 0.1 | 1.51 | 1.38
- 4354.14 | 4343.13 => 0.2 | 1.71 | 1.51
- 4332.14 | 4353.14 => 0.2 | 1.5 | 1.28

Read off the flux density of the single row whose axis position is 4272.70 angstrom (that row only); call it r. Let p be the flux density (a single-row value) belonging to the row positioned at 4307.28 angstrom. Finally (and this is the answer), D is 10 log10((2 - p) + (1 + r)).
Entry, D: 5.07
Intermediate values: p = 1.2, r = 1.41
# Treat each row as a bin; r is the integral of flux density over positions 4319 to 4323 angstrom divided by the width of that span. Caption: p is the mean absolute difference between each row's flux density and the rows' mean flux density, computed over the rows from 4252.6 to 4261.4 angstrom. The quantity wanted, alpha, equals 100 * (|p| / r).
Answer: 9.5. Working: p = 0.163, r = 1.72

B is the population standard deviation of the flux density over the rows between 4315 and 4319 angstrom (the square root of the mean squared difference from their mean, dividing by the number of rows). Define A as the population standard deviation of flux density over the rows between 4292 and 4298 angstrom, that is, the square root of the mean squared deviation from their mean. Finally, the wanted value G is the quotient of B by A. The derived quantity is 1.9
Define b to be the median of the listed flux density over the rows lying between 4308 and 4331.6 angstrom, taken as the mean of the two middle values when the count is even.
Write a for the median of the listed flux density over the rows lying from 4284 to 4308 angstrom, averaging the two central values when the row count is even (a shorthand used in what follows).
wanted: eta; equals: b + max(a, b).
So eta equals 3.19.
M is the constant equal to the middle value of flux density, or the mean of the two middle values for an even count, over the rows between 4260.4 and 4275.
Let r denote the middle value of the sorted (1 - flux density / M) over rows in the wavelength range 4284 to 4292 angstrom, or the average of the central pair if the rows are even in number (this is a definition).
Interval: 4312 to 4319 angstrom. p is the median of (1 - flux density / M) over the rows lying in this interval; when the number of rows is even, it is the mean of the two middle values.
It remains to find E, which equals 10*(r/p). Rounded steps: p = -0.076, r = 0.13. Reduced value -18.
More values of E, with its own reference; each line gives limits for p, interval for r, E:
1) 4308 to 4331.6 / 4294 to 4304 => -18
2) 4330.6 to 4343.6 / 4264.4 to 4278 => -13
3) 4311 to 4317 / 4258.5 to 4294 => 6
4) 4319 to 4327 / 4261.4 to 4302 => -3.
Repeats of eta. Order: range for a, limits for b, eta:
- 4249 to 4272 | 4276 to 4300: 2.82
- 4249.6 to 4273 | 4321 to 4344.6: 3.18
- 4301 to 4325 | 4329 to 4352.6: 3.16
